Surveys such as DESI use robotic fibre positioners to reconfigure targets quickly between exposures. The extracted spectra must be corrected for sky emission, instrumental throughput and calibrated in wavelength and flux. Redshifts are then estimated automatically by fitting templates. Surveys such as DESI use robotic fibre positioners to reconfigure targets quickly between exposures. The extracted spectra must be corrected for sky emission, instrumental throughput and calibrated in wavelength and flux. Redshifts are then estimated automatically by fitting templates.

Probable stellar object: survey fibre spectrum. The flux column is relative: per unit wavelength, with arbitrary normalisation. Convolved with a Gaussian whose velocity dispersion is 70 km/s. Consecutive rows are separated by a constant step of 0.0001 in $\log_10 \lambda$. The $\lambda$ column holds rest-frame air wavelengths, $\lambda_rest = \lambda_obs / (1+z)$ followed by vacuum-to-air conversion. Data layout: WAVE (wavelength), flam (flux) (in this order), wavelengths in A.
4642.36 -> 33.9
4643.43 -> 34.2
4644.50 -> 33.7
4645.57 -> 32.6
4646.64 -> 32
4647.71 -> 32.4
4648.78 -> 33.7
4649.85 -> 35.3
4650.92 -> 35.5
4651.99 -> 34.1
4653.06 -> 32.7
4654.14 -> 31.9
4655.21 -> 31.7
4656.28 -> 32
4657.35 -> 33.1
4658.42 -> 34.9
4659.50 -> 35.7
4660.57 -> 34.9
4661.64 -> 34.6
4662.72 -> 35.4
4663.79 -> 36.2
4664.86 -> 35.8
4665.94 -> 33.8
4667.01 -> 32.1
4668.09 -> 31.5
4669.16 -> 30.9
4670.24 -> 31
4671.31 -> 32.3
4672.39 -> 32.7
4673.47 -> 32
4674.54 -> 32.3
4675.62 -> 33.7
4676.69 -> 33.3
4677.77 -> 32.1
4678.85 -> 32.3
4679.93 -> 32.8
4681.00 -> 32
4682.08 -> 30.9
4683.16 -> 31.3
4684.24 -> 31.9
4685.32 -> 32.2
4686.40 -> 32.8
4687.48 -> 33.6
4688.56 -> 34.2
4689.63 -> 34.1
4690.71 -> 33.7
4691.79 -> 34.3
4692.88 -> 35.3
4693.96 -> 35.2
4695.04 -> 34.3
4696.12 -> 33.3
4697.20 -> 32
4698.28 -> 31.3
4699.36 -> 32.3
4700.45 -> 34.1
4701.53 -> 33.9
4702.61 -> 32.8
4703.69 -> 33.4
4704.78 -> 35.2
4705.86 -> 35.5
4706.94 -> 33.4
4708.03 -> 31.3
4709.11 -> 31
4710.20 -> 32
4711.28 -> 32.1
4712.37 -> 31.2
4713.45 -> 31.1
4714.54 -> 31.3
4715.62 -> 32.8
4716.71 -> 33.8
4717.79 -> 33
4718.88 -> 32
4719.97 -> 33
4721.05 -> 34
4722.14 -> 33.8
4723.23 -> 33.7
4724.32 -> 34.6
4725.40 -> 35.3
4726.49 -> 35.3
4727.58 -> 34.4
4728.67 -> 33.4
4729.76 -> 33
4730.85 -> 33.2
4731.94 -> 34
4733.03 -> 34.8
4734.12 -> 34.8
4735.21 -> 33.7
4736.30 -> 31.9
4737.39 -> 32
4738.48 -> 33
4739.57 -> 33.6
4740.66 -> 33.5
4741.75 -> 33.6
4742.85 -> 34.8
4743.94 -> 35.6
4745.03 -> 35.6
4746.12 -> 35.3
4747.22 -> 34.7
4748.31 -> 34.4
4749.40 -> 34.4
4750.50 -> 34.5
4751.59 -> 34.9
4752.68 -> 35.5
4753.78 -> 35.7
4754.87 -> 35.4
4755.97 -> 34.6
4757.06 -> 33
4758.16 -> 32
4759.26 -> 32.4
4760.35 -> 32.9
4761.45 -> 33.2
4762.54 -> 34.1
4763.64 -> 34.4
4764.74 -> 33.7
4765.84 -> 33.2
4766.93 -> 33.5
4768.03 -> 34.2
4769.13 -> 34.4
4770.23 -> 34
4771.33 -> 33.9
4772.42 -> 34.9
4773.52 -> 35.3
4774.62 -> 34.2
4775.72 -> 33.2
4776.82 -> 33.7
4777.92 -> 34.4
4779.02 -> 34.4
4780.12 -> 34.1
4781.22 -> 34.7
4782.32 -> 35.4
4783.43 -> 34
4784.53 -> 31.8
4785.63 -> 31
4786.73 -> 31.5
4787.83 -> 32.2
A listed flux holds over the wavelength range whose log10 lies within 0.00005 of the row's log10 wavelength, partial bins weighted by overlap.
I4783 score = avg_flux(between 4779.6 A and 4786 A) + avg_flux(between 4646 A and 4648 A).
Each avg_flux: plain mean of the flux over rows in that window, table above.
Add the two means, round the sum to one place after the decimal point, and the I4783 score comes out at 65.7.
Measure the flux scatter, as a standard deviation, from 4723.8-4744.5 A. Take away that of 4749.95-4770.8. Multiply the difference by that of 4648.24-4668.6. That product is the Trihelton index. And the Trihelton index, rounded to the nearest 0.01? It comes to 0.04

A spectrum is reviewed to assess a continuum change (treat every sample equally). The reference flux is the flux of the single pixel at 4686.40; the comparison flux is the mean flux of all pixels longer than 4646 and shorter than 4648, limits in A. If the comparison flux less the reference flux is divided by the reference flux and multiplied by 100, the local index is -1.8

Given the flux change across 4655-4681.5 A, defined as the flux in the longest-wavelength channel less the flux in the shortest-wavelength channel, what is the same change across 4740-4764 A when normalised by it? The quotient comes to 3.0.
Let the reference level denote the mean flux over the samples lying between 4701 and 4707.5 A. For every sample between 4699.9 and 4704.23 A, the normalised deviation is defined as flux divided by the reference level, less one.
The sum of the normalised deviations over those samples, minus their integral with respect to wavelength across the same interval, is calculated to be 0.0047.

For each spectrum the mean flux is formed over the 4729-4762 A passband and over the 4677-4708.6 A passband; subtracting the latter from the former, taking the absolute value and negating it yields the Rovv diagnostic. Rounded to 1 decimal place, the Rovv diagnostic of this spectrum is -0.8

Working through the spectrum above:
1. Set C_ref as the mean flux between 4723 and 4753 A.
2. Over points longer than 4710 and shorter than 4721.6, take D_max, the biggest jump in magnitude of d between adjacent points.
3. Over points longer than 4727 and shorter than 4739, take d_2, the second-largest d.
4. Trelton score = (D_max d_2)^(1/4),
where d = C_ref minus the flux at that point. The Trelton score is 1.35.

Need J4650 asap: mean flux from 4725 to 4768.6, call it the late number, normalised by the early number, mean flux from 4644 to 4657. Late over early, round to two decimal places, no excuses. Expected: 1.03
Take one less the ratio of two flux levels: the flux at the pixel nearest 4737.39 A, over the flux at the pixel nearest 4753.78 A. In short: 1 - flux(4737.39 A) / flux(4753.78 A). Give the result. 0.10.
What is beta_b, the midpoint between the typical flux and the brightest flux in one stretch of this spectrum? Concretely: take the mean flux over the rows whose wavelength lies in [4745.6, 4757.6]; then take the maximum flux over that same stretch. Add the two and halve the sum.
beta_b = 35.2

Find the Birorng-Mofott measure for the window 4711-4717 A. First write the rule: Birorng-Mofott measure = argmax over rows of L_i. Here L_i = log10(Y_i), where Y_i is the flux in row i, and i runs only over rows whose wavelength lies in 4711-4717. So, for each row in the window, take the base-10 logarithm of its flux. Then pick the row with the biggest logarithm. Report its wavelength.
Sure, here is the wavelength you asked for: 4716.71 A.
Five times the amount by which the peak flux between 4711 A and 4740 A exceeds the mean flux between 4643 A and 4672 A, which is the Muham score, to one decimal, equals 9.1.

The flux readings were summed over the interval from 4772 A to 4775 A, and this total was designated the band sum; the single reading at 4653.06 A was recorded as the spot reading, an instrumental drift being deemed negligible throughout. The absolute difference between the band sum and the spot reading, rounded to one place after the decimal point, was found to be 71.7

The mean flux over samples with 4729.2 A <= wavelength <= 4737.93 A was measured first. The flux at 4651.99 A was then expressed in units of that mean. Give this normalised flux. 1.02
